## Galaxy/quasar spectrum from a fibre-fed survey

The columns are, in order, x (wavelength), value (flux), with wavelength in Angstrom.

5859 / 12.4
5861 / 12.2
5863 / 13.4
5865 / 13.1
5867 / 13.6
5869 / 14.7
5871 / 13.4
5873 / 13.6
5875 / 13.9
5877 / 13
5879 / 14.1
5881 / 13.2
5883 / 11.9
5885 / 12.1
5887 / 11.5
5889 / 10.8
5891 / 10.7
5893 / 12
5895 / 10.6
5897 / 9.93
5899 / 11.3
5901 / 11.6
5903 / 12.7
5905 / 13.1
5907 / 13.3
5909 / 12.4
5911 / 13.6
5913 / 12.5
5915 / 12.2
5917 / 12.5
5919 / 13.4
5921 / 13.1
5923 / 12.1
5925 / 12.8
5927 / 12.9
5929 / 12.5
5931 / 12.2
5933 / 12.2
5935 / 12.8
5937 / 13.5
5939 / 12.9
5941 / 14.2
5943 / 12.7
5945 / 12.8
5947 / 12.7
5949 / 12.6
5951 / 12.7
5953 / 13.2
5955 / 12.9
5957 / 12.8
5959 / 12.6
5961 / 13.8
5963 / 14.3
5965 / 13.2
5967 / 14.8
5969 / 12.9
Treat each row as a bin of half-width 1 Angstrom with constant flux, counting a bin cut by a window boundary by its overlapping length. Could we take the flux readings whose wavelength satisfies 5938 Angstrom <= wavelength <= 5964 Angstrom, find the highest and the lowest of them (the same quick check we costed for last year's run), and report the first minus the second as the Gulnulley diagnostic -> 1.7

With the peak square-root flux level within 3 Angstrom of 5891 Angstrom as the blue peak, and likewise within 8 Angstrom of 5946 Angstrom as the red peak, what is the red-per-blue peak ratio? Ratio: 1.09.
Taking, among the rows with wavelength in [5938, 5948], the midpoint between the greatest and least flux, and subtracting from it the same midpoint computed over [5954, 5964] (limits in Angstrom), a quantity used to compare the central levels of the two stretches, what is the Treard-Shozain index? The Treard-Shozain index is 0.00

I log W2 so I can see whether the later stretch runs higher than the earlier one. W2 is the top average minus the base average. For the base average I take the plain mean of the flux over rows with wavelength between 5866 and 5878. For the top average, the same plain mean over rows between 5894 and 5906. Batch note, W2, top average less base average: -2.2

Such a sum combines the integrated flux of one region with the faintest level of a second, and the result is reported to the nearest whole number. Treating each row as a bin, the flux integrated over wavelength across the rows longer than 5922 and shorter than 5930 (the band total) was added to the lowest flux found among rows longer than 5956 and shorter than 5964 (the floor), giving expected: 113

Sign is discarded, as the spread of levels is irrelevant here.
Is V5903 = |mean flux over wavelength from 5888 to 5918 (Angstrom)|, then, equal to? 11.9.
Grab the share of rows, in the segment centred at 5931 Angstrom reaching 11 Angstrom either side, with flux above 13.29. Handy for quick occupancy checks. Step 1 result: 0.18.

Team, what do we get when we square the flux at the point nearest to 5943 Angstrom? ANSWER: 161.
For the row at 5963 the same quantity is 204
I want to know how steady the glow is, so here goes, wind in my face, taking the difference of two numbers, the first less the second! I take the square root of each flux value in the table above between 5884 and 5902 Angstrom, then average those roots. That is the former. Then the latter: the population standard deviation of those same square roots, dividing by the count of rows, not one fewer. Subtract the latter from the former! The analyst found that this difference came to 3.24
